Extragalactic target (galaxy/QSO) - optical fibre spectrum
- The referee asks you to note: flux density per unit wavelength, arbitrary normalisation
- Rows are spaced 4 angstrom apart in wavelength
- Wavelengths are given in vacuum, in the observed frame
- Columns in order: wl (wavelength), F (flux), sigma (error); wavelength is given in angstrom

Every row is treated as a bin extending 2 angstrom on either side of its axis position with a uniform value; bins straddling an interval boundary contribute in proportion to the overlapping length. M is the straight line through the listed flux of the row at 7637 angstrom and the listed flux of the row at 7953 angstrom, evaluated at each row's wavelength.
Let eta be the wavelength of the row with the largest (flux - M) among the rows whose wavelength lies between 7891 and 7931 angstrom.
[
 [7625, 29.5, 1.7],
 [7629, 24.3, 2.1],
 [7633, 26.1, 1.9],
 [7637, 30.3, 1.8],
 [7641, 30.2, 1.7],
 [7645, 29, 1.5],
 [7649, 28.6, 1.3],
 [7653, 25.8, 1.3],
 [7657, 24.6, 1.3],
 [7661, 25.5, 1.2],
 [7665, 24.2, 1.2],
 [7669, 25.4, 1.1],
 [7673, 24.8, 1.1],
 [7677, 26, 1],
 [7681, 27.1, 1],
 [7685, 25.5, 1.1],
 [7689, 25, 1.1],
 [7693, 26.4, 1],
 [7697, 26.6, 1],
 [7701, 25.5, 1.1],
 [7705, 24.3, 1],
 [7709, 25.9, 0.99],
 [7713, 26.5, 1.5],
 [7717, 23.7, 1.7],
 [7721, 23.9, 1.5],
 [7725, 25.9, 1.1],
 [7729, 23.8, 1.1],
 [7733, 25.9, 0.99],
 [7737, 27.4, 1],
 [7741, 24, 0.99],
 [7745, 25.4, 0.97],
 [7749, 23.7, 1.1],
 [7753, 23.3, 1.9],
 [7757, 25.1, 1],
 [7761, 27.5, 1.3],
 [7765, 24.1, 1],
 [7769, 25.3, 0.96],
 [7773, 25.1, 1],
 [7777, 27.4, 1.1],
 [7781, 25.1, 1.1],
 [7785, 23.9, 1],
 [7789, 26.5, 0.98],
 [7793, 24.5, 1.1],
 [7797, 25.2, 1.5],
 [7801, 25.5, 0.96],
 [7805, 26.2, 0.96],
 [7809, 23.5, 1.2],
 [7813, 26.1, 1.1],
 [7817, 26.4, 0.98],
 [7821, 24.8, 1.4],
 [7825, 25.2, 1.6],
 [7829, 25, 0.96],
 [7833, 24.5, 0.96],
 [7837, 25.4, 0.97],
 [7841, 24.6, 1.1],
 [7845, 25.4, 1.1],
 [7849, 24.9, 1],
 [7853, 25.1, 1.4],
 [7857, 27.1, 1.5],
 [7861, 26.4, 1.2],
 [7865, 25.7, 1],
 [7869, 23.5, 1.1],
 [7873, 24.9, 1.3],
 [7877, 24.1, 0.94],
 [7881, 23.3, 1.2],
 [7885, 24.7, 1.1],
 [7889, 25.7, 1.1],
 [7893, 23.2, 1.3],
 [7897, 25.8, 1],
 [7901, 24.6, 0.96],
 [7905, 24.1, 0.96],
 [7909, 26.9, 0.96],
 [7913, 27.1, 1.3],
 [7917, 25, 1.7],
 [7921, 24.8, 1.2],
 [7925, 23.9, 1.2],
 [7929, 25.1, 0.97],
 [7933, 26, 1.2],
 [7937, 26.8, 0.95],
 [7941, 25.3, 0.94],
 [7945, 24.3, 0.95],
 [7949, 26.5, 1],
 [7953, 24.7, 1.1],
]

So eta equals 7913 angstrom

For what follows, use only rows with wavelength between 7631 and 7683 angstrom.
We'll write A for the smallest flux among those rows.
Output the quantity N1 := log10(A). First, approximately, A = 24.2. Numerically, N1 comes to 1.384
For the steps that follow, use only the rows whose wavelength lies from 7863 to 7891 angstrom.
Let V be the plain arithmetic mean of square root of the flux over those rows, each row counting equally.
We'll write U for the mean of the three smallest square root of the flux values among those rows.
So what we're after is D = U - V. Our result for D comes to -0.093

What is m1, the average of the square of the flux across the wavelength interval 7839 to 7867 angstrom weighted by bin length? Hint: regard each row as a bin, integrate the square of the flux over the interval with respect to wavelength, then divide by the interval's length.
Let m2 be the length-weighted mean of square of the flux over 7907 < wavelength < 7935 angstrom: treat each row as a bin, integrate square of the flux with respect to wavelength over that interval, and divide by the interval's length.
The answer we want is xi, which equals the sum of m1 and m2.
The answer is 1310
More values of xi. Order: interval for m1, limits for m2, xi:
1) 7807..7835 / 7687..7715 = 1293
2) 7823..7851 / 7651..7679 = 1260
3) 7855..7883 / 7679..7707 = 1292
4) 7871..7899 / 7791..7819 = 1246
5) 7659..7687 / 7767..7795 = 1297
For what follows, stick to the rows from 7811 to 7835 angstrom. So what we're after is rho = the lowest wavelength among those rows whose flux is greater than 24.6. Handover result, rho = 7813 angstrom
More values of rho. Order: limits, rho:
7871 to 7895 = 7873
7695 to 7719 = 7697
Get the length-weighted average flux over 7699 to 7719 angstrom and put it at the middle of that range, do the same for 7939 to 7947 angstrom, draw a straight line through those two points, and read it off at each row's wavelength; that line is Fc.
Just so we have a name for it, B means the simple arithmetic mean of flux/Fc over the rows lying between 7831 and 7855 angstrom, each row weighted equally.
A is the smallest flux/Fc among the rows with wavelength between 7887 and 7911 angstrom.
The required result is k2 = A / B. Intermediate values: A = 0.932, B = 1.00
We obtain 0.932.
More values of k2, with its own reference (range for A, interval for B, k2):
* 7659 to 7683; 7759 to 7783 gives 0.933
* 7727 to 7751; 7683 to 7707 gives 0.931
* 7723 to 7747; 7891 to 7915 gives 0.931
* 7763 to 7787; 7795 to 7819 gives 0.937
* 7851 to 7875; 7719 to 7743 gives 0.943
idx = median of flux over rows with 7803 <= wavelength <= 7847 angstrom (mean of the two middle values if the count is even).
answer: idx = 25.2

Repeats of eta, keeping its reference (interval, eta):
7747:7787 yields 7777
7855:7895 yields 7857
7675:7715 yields 7681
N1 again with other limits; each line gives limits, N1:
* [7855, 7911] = 1.365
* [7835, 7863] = 1.391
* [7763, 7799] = 1.378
